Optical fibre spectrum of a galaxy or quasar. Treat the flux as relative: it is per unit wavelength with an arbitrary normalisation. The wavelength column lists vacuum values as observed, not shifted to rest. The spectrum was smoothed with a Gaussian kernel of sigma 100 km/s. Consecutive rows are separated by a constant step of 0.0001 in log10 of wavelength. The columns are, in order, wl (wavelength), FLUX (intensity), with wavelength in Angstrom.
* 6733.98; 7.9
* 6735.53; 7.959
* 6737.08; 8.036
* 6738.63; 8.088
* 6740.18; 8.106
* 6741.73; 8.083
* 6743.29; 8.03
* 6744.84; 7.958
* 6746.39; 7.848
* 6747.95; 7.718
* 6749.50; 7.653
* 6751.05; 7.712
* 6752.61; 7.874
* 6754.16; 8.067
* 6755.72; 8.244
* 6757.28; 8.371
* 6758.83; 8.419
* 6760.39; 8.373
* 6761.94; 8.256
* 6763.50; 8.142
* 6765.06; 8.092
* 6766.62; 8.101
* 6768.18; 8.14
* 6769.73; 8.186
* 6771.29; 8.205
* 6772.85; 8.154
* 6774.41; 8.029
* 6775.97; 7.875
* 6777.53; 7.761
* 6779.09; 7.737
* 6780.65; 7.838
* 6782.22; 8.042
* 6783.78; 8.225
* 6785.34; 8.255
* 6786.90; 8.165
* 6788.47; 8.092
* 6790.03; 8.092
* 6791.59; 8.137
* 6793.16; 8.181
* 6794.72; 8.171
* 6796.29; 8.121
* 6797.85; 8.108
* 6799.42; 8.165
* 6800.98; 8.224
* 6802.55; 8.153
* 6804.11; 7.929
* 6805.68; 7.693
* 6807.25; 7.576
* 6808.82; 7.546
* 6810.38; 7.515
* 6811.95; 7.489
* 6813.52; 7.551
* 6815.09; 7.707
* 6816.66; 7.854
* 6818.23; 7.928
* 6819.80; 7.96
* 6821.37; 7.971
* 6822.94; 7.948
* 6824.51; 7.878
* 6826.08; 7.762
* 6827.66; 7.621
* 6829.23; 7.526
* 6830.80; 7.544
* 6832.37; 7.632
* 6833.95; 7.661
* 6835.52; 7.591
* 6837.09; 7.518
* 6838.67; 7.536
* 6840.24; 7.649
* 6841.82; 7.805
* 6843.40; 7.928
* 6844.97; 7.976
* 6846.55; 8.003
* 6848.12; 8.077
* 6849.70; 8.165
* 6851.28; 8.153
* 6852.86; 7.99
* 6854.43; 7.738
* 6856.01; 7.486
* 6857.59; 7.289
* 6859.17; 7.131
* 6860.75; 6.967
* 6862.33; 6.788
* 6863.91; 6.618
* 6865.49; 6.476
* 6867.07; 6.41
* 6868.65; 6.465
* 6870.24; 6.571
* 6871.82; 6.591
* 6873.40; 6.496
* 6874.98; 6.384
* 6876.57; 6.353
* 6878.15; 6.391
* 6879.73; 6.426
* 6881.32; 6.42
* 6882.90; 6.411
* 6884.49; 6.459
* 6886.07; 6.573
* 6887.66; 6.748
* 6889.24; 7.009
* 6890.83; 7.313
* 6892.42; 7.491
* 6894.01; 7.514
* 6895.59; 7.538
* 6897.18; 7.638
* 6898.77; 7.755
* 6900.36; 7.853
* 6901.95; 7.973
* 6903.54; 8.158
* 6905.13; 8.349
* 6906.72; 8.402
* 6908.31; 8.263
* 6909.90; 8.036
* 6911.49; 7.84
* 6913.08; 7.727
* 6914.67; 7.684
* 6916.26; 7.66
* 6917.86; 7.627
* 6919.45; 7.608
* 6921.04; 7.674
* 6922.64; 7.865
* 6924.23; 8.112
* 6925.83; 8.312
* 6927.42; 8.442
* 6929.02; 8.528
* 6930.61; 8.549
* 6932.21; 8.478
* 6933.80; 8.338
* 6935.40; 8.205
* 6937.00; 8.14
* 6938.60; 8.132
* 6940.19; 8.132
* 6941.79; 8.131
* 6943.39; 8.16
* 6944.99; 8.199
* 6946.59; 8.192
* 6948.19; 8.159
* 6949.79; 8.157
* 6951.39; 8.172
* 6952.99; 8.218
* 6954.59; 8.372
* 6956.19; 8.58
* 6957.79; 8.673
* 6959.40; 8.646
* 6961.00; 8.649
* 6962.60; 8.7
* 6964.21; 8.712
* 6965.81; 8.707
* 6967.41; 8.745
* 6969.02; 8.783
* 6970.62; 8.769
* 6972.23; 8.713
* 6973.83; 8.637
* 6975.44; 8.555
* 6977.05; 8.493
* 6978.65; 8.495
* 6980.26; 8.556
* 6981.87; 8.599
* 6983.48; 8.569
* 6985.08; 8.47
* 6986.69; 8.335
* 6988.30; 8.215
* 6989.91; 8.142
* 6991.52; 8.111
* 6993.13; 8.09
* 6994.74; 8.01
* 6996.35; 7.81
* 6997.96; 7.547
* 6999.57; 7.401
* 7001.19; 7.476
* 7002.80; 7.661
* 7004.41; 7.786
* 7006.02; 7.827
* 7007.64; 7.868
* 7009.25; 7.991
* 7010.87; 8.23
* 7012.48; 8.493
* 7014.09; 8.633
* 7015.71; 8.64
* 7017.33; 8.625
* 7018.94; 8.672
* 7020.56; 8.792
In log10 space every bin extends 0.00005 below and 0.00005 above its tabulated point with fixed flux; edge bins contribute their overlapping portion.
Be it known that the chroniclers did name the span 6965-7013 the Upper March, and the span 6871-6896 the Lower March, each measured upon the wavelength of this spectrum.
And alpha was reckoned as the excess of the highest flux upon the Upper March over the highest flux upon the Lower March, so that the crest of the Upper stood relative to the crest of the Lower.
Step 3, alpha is 1.2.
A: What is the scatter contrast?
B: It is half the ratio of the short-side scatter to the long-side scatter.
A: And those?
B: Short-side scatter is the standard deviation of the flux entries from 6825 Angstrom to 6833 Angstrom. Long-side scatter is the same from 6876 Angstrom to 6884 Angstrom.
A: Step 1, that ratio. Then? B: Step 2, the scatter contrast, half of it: 1.6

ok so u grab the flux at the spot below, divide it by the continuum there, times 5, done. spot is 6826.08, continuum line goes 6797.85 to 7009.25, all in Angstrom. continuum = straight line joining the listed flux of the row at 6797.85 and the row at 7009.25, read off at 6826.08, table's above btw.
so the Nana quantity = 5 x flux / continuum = 4.80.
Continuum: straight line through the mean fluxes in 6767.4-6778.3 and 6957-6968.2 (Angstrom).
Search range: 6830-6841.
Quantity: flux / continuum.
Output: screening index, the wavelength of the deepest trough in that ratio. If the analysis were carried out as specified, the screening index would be 6837.09 Angstrom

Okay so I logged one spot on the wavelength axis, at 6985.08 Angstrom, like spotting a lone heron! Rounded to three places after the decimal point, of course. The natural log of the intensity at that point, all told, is 2.137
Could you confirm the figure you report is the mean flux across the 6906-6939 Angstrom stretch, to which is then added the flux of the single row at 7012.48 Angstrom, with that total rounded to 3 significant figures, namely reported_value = 16.6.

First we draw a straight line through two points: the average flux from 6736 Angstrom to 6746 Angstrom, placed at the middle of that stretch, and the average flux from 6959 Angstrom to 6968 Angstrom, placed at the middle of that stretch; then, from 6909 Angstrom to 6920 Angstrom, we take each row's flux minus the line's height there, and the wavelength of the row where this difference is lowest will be 6919.45 Angstrom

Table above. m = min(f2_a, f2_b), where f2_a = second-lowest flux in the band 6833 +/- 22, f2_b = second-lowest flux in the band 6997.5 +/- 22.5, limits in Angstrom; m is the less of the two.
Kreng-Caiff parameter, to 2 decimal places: 7.48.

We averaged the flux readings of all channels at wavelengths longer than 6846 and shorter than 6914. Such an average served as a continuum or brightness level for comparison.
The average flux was 7.27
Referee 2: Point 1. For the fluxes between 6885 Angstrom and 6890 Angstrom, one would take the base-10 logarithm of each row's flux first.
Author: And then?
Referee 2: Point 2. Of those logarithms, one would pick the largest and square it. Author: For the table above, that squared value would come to 0.72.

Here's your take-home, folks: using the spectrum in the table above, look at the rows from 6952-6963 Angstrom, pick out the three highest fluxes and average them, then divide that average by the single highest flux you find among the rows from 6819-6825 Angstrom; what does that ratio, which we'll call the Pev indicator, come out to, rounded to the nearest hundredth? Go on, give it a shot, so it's 1.09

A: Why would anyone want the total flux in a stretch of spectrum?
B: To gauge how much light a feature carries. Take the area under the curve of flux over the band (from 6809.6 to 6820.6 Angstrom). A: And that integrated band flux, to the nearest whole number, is 85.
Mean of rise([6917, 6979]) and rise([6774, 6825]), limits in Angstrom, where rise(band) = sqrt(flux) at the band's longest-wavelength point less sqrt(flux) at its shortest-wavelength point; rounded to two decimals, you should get 0.06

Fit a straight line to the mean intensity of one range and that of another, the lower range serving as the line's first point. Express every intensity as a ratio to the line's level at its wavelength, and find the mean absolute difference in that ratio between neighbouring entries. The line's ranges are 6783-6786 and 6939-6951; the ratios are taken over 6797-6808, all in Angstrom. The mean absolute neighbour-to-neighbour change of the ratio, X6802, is 0.015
